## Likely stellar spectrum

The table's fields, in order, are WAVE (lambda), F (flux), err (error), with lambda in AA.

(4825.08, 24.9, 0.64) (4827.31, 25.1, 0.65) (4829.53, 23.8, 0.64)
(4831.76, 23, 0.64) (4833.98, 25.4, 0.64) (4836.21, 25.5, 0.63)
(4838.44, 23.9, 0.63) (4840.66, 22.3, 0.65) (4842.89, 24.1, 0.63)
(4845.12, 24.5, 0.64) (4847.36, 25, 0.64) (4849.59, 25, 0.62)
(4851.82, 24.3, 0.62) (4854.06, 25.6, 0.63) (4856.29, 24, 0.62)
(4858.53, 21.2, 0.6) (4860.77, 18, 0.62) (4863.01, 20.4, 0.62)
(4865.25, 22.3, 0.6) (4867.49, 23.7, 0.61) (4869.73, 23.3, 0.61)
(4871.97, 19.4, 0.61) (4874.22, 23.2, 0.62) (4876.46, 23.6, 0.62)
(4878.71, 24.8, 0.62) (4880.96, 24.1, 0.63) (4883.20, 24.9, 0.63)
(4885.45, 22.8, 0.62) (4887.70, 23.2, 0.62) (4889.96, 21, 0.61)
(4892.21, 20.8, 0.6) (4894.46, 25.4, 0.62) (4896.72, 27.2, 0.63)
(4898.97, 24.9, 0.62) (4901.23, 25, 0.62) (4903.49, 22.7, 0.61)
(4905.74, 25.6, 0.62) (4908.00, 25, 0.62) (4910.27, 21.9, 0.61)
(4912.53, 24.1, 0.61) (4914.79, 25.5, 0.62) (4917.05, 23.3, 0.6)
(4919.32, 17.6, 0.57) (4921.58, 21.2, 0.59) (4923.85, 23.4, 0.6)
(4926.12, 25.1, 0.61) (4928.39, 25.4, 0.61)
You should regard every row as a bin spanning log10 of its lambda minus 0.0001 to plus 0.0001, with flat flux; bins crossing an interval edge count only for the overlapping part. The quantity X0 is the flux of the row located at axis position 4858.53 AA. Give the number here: 21.2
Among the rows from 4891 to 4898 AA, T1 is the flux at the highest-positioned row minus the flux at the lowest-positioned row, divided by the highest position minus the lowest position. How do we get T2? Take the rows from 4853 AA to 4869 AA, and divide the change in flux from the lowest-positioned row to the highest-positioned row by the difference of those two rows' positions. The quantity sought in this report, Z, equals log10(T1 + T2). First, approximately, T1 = 1.4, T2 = -0.1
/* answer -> 0.1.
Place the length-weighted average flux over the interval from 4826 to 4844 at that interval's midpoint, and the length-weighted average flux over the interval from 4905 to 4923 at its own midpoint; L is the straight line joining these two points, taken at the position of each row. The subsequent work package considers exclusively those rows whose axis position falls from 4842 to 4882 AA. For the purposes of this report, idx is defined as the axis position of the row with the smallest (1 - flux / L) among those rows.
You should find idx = 4854.06 AA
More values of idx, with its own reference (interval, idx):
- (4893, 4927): 4896.72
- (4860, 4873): 4867.49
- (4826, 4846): 4836.21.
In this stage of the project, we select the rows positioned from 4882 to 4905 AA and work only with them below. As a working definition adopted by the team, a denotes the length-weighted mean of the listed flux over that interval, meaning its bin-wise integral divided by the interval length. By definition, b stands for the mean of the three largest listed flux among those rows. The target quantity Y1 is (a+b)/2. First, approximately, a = 23.8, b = 25.9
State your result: 24.8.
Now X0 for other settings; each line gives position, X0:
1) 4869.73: 23.3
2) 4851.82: 24.3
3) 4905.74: 25.6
